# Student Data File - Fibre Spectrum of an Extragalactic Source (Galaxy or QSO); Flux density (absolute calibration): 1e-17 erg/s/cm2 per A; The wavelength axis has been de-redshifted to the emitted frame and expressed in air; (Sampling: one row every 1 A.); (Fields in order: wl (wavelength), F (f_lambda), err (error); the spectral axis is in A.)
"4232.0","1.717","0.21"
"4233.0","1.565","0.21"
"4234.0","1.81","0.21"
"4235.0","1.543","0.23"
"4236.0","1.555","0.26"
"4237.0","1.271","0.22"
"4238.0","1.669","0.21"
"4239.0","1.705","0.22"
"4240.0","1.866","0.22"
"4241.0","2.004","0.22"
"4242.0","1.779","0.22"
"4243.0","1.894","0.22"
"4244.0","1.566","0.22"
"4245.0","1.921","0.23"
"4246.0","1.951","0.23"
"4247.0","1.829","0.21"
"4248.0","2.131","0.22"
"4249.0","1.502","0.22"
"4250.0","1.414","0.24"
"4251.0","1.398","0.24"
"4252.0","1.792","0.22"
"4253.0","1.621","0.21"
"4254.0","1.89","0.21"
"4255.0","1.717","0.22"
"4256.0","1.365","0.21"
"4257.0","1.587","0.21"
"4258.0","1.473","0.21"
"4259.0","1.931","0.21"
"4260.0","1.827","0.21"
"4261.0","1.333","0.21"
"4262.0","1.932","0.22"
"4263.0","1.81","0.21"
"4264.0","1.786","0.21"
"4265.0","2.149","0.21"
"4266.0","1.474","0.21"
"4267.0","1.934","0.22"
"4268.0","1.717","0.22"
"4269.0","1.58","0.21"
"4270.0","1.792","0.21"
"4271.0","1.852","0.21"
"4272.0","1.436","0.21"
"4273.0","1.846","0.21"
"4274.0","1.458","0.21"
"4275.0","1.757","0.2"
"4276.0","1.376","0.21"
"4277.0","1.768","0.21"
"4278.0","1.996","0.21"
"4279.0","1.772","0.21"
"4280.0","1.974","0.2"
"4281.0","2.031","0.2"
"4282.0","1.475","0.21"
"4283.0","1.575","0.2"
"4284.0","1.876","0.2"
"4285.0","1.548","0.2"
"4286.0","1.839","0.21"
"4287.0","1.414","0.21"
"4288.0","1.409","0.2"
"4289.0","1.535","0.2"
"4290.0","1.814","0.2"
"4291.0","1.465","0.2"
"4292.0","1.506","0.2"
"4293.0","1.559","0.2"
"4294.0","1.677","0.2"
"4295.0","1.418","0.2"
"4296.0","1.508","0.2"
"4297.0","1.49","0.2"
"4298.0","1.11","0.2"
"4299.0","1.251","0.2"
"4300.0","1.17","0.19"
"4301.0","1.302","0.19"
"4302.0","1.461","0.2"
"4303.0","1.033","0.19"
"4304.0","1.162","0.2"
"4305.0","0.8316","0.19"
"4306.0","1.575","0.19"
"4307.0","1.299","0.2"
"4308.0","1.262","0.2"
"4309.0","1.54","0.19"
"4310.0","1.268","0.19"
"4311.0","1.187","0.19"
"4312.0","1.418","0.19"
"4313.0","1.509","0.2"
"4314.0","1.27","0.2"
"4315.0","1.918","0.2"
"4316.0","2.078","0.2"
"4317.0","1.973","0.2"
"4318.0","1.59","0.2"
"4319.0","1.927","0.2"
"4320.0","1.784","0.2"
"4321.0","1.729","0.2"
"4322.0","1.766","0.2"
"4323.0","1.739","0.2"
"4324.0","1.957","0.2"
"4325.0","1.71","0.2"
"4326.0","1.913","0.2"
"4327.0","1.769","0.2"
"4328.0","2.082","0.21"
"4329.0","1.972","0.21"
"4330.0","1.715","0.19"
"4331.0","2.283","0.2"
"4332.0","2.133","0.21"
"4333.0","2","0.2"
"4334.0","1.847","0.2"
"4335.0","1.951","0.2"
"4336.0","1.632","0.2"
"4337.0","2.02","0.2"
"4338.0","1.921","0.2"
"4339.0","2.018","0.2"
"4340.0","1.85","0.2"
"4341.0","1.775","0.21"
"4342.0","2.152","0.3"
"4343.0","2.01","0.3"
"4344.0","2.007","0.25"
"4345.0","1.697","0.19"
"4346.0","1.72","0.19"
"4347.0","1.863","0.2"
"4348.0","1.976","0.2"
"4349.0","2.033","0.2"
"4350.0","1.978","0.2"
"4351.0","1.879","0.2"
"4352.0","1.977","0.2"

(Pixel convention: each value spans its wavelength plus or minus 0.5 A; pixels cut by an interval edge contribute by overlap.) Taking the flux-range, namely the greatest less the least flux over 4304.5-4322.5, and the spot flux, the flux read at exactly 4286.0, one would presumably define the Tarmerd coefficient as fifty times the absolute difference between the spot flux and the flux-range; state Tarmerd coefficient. 30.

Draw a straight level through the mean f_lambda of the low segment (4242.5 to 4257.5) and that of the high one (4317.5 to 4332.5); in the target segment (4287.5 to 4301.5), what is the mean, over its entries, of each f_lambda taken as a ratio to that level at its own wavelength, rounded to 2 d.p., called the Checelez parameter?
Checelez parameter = 0.80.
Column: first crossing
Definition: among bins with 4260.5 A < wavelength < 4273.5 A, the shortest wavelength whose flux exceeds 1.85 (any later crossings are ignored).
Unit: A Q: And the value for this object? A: 4262.0 A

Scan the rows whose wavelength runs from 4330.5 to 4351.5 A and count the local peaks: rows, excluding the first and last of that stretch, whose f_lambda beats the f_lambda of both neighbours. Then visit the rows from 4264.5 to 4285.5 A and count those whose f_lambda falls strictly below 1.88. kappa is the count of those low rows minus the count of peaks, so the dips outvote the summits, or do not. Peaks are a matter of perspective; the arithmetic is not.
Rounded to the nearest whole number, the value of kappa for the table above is 11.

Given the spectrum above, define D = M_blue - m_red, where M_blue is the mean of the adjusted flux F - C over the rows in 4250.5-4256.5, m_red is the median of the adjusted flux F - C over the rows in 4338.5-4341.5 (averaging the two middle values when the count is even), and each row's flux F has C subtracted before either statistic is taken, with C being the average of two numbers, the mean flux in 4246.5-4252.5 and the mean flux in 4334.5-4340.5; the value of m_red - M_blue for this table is 0.2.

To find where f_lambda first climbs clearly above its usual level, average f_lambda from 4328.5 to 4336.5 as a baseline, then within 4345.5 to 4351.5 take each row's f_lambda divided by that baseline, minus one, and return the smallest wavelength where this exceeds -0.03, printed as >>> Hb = 4348.0 A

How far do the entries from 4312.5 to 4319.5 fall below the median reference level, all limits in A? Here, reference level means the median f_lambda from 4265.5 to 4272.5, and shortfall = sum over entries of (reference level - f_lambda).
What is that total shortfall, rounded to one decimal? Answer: -0.2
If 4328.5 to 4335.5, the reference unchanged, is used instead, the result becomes -1.9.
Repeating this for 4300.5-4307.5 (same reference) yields 3.4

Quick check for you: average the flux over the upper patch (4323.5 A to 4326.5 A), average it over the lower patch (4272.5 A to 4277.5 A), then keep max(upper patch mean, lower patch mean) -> 1.86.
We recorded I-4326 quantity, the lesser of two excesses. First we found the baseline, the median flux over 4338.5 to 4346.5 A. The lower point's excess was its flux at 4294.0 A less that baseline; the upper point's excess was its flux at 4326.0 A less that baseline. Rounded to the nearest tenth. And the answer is -0.3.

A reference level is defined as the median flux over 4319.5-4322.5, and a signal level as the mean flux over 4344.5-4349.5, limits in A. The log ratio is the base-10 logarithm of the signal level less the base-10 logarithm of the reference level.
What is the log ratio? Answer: 0.022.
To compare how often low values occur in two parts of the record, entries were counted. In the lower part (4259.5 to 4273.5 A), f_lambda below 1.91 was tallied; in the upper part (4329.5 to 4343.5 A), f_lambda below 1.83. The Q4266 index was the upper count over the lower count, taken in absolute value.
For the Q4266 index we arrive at 0.27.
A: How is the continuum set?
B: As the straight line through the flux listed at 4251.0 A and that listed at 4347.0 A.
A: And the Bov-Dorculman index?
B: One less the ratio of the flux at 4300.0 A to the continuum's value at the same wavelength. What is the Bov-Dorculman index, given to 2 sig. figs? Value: 0.28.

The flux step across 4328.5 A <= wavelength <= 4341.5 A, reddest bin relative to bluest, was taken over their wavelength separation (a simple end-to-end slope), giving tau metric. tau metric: -0.016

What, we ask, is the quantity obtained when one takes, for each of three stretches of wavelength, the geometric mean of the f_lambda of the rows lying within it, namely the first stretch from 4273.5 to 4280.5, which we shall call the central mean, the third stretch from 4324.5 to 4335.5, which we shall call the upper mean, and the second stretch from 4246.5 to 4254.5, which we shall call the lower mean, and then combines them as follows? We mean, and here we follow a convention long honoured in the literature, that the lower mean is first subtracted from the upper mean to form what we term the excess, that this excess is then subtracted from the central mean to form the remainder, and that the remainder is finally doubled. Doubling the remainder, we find 2.92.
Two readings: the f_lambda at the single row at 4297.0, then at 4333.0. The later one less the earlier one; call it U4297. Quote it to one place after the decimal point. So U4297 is 0.5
